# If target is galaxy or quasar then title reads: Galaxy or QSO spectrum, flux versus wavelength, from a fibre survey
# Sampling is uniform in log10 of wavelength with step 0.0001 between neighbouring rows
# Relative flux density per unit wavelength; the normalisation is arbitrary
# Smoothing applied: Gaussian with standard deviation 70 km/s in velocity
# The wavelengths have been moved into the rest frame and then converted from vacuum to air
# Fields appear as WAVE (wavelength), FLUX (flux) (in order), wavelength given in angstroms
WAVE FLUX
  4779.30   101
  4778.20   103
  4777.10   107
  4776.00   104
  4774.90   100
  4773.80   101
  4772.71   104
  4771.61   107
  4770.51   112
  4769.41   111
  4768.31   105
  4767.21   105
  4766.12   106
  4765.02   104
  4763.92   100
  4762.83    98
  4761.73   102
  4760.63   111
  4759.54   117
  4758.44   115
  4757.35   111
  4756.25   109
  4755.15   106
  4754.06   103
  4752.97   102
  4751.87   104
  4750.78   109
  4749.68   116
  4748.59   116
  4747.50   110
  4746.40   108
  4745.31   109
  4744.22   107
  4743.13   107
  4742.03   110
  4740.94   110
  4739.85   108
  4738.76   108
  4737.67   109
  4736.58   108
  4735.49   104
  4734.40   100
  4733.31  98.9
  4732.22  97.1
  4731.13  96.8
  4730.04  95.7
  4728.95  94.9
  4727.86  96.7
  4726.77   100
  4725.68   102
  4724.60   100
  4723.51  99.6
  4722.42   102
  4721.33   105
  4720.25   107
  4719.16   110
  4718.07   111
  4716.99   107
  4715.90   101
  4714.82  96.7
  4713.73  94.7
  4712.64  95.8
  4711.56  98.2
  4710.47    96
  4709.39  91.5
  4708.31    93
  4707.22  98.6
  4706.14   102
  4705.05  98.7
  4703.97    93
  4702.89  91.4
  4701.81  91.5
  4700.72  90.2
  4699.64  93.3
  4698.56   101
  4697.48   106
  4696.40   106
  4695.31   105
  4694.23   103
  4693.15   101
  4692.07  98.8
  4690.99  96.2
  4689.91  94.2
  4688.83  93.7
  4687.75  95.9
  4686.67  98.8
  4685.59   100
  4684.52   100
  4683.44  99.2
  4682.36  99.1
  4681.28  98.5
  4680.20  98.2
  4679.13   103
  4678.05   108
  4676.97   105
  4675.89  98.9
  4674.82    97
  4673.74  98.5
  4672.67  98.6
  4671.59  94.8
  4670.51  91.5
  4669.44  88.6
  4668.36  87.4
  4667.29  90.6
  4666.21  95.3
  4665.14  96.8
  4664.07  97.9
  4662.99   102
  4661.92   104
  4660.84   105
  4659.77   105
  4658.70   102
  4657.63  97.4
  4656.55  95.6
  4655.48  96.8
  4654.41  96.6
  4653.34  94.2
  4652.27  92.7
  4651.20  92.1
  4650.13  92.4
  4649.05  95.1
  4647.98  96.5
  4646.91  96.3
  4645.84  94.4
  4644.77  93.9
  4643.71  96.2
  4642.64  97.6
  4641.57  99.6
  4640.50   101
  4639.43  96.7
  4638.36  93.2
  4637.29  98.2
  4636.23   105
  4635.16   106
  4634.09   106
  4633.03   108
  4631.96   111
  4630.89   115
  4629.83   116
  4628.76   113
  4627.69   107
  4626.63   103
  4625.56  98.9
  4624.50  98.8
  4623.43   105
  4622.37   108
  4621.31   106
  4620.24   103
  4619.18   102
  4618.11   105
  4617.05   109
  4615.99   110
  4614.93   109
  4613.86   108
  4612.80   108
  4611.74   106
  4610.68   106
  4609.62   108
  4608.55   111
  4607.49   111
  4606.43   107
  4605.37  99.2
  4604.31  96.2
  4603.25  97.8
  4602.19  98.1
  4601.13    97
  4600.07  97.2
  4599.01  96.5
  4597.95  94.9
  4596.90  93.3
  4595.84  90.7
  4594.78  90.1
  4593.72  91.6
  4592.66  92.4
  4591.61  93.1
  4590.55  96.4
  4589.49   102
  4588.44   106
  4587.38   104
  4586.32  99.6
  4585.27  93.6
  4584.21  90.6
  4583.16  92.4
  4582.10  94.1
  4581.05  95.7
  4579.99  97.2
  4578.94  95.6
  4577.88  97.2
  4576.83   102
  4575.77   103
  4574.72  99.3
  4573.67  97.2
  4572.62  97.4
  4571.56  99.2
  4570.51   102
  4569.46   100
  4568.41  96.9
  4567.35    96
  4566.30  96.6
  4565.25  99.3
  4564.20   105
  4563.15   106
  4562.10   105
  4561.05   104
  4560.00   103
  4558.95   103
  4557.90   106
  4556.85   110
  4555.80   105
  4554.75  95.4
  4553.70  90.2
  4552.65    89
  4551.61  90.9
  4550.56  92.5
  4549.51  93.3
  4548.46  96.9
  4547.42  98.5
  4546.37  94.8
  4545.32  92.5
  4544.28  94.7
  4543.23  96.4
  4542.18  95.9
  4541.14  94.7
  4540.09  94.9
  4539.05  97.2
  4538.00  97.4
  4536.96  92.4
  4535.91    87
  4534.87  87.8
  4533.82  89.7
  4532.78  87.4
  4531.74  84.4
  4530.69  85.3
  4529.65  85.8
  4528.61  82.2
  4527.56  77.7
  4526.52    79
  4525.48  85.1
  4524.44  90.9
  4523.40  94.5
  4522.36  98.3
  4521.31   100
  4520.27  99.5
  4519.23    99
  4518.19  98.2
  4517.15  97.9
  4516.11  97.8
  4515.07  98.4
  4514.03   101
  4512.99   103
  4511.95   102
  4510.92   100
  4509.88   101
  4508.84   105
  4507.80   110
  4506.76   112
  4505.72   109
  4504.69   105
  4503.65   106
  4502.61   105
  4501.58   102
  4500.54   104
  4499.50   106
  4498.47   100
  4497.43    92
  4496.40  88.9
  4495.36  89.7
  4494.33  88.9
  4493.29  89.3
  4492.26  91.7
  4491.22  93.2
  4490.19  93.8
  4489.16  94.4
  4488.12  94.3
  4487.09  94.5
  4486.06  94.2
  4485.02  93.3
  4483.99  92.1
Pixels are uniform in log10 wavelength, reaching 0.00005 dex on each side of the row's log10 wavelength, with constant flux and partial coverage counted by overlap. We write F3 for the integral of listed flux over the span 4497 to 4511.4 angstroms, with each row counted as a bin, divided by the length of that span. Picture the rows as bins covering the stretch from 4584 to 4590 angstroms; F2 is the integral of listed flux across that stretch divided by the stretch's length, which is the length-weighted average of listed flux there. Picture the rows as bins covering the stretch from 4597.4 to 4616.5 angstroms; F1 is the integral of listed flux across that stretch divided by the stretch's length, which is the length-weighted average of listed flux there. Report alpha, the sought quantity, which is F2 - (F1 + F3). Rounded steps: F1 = 103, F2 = 100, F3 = 104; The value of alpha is -108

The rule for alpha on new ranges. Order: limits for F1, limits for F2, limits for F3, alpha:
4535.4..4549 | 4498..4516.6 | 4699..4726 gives -90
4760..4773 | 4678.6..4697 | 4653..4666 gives -105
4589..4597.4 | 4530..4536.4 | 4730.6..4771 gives -113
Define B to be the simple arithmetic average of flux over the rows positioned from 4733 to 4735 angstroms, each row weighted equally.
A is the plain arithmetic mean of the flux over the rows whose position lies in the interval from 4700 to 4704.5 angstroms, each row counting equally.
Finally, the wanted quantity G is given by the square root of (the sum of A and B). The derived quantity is 13.8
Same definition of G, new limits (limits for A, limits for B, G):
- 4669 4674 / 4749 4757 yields 14.2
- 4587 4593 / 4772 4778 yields 14.2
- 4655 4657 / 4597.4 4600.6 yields 13.9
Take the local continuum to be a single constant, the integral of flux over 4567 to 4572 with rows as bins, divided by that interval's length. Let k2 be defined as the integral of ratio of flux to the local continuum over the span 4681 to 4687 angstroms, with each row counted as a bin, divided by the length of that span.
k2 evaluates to 1.00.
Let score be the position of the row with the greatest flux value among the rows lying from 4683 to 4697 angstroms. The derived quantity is 4696.40 angstroms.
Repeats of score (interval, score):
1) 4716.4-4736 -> 4718.07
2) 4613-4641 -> 4629.83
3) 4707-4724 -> 4718.07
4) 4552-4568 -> 4556.85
